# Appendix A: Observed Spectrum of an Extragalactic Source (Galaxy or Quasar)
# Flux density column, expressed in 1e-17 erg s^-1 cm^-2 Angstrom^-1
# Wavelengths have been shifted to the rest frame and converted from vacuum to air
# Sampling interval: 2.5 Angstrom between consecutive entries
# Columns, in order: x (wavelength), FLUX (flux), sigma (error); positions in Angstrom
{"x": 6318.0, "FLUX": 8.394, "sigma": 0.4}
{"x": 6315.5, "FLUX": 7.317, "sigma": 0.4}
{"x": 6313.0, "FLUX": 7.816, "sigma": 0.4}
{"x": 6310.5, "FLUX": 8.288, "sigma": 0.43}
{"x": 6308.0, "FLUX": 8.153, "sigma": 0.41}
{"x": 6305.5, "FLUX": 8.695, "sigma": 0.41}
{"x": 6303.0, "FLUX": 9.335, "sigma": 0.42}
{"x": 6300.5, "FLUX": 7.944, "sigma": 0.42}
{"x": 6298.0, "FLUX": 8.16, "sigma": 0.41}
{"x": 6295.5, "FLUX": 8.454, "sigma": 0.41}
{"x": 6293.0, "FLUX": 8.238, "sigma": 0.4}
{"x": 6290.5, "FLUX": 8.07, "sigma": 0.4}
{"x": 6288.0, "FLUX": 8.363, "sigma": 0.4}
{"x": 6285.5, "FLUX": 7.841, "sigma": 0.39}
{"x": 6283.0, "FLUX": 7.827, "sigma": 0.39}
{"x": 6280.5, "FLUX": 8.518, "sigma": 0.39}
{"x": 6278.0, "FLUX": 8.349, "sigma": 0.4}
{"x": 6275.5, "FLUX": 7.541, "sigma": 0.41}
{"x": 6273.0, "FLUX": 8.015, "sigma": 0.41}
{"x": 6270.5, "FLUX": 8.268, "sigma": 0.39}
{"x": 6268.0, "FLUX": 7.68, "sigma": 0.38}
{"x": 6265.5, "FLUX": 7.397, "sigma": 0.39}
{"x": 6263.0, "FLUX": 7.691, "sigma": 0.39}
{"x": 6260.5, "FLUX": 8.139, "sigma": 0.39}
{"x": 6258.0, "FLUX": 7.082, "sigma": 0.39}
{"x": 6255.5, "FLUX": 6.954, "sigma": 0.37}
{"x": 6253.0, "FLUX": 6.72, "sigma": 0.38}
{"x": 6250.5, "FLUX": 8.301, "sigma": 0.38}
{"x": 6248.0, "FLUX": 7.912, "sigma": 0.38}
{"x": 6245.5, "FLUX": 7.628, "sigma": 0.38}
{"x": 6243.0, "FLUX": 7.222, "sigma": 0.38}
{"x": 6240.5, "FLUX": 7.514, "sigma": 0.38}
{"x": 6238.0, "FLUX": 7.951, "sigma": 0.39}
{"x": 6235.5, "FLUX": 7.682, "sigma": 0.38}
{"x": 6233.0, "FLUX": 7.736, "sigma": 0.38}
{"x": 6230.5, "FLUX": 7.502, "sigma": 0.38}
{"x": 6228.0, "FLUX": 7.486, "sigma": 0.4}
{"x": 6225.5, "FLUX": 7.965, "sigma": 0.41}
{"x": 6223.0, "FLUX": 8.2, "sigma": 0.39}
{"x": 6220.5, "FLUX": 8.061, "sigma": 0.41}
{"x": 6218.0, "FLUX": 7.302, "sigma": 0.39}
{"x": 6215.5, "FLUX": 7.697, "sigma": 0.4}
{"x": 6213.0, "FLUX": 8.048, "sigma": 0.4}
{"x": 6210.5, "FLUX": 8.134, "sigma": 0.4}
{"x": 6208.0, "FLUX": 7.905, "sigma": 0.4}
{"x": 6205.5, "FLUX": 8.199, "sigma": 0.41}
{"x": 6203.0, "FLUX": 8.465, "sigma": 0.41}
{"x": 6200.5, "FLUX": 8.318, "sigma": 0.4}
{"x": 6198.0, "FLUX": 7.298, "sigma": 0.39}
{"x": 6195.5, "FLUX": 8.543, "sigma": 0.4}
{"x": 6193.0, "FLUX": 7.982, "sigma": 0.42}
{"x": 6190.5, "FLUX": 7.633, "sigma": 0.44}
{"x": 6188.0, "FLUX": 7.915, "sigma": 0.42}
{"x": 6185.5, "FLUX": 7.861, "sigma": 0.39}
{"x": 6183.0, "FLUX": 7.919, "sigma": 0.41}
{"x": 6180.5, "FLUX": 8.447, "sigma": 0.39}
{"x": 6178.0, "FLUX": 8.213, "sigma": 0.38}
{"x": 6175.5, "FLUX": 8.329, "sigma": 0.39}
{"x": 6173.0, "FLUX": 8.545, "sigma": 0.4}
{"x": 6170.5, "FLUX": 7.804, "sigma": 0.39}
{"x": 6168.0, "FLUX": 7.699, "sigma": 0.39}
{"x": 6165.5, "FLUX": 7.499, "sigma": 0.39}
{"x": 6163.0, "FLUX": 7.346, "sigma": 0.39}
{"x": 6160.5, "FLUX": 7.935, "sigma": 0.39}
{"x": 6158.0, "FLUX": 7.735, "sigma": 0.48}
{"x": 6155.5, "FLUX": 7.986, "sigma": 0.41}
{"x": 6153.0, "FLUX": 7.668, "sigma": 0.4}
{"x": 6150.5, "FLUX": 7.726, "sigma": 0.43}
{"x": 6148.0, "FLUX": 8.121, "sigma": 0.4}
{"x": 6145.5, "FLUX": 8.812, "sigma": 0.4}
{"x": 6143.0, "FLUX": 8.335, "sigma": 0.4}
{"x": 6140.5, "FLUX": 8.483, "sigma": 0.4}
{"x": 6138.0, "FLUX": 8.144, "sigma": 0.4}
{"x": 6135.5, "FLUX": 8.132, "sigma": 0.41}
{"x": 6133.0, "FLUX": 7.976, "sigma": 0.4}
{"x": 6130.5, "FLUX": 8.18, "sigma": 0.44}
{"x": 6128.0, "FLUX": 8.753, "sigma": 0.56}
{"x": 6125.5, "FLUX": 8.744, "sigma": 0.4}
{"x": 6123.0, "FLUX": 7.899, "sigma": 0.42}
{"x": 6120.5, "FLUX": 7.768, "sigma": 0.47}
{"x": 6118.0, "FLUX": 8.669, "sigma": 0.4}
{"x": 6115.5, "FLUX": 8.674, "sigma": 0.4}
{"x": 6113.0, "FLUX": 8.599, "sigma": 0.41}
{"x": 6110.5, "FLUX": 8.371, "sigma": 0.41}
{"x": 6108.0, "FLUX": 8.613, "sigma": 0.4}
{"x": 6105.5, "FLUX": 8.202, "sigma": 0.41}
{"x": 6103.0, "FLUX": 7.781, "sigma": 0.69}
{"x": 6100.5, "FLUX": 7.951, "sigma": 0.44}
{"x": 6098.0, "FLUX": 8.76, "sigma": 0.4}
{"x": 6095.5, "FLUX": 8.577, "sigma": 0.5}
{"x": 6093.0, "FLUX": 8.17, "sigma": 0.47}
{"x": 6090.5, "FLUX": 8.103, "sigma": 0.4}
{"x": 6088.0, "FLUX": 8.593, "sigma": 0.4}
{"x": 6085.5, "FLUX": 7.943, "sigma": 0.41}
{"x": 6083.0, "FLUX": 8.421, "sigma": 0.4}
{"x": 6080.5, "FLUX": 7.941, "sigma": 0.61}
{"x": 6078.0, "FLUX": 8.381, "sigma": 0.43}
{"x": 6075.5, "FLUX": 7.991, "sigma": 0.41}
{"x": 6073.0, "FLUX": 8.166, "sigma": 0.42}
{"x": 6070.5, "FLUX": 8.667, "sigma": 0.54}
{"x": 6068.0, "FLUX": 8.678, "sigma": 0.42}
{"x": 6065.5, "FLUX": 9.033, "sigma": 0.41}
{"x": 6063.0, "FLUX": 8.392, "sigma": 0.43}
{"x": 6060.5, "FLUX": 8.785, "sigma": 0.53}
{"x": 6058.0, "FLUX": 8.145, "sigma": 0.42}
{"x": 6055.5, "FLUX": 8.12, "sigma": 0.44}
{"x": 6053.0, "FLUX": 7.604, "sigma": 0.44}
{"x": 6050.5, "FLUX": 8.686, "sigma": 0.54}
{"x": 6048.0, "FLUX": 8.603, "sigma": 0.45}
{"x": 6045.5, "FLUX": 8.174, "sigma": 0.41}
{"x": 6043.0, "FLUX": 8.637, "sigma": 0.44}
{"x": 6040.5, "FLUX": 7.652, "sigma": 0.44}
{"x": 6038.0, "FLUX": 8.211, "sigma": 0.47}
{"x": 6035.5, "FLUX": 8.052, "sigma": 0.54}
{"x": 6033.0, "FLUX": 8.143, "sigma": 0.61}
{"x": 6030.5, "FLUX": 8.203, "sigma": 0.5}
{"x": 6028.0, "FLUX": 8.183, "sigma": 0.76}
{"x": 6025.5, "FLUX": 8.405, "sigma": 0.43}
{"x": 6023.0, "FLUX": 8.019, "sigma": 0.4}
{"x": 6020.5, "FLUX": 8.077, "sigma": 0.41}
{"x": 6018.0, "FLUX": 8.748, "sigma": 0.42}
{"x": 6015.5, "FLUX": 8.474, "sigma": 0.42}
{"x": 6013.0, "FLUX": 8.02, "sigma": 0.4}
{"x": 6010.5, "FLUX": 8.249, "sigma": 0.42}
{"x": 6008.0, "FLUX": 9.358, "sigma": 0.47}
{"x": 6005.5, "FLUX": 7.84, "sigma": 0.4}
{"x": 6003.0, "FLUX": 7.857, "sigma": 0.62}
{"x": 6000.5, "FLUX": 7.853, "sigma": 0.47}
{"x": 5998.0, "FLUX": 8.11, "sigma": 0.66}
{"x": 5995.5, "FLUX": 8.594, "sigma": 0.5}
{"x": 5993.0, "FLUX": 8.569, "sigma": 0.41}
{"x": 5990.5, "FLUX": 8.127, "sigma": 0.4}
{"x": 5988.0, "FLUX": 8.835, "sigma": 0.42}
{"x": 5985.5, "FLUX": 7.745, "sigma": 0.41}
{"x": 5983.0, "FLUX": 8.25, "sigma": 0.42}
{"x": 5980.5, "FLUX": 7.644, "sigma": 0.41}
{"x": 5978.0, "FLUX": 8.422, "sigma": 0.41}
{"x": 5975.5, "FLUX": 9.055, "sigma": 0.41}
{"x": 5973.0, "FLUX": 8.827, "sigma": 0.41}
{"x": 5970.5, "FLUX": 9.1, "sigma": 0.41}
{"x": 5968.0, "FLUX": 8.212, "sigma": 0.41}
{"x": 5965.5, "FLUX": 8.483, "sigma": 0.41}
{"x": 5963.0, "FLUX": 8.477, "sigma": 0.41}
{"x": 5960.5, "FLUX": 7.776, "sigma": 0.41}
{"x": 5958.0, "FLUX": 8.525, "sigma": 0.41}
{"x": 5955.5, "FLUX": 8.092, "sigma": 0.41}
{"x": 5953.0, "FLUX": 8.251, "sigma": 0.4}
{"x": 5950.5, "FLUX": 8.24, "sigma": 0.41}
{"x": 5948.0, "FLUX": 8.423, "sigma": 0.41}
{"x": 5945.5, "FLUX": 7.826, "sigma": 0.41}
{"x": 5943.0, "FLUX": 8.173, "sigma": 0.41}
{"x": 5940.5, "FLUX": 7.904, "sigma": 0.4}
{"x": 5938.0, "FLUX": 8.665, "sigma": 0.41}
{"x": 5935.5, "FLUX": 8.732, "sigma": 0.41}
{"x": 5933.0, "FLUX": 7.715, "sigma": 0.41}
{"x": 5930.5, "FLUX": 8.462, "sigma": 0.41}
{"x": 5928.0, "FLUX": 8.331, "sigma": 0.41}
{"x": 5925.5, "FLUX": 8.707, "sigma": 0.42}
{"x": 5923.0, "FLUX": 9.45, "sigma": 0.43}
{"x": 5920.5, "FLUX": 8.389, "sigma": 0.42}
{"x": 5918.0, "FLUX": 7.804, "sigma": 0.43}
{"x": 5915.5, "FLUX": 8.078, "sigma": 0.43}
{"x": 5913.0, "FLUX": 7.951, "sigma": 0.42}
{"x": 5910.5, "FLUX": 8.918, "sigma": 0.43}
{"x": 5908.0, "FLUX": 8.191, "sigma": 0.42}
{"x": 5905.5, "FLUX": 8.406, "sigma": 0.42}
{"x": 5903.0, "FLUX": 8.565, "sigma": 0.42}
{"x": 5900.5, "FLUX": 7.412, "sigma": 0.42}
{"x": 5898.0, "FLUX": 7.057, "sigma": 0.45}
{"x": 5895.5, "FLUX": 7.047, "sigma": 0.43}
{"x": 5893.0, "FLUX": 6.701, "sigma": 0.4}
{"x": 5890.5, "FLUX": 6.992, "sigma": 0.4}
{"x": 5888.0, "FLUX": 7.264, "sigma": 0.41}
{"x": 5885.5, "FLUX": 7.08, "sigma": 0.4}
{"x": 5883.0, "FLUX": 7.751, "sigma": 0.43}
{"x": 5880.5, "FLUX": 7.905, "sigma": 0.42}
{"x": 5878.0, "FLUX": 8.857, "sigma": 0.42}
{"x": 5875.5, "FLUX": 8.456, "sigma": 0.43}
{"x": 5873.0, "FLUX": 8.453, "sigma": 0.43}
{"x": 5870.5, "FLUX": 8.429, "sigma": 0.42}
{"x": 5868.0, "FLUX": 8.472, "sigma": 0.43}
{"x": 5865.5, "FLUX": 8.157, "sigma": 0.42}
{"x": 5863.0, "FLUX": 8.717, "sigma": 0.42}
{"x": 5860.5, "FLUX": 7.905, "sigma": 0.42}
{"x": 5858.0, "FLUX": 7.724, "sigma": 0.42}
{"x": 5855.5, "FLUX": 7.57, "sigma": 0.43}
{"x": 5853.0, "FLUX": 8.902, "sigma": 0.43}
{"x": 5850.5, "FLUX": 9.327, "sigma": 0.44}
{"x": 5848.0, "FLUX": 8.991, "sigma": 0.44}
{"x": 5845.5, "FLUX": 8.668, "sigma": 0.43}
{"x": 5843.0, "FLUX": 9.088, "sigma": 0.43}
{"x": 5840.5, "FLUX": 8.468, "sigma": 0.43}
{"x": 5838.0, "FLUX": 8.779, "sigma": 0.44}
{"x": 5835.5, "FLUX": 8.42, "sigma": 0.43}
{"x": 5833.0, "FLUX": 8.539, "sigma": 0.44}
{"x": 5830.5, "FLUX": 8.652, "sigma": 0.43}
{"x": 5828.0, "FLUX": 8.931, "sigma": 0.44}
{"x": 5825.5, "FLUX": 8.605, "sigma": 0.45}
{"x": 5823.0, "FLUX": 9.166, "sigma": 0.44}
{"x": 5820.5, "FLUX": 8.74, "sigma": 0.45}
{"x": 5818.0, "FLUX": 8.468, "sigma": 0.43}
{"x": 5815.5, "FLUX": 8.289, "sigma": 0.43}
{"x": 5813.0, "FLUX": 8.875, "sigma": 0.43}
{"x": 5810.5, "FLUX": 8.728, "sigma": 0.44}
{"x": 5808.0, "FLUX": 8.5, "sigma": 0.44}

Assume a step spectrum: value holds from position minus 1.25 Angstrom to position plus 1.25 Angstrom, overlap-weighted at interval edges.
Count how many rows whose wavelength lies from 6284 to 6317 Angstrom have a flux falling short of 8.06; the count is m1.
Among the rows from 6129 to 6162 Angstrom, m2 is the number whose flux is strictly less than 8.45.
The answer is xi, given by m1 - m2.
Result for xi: -7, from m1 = 4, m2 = 11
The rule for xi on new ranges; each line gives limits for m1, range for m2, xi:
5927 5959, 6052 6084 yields -6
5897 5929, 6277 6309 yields -5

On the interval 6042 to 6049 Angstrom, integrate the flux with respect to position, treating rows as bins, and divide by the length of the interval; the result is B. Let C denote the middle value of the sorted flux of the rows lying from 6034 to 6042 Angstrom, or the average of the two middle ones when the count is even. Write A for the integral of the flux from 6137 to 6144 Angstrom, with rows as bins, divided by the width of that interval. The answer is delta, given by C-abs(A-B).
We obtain 7.9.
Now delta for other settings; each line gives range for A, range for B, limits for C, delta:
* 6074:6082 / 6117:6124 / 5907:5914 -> 8.2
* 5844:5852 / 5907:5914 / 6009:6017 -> 7.6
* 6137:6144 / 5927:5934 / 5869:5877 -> 8.3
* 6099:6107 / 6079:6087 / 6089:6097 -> 8.1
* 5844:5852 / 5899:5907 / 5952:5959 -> 7.4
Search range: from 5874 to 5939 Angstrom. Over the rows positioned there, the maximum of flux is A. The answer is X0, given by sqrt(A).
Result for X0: 3.07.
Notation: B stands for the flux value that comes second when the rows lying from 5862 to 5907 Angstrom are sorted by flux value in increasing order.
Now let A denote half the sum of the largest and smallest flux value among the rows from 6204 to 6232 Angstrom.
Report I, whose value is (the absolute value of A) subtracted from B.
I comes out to -0.8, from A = 7.8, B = 6.992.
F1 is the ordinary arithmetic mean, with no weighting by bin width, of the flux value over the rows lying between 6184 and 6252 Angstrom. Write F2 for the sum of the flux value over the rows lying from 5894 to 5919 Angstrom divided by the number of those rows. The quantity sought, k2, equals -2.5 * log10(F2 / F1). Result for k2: -0.01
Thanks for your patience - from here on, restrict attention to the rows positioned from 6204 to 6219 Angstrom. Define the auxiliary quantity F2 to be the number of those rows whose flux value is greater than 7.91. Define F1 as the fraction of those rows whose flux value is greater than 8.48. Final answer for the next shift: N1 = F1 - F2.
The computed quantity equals -3.0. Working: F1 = 0.0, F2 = 3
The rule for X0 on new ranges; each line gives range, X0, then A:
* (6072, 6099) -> 2.96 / 8.76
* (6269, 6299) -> 2.92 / 8.518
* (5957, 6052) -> 3.06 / 9.358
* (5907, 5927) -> 3.07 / 9.45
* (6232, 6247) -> 2.82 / 7.951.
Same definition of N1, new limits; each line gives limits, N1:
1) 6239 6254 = -2.0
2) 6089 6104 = -4.7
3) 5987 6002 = -4.5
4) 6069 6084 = -5.8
